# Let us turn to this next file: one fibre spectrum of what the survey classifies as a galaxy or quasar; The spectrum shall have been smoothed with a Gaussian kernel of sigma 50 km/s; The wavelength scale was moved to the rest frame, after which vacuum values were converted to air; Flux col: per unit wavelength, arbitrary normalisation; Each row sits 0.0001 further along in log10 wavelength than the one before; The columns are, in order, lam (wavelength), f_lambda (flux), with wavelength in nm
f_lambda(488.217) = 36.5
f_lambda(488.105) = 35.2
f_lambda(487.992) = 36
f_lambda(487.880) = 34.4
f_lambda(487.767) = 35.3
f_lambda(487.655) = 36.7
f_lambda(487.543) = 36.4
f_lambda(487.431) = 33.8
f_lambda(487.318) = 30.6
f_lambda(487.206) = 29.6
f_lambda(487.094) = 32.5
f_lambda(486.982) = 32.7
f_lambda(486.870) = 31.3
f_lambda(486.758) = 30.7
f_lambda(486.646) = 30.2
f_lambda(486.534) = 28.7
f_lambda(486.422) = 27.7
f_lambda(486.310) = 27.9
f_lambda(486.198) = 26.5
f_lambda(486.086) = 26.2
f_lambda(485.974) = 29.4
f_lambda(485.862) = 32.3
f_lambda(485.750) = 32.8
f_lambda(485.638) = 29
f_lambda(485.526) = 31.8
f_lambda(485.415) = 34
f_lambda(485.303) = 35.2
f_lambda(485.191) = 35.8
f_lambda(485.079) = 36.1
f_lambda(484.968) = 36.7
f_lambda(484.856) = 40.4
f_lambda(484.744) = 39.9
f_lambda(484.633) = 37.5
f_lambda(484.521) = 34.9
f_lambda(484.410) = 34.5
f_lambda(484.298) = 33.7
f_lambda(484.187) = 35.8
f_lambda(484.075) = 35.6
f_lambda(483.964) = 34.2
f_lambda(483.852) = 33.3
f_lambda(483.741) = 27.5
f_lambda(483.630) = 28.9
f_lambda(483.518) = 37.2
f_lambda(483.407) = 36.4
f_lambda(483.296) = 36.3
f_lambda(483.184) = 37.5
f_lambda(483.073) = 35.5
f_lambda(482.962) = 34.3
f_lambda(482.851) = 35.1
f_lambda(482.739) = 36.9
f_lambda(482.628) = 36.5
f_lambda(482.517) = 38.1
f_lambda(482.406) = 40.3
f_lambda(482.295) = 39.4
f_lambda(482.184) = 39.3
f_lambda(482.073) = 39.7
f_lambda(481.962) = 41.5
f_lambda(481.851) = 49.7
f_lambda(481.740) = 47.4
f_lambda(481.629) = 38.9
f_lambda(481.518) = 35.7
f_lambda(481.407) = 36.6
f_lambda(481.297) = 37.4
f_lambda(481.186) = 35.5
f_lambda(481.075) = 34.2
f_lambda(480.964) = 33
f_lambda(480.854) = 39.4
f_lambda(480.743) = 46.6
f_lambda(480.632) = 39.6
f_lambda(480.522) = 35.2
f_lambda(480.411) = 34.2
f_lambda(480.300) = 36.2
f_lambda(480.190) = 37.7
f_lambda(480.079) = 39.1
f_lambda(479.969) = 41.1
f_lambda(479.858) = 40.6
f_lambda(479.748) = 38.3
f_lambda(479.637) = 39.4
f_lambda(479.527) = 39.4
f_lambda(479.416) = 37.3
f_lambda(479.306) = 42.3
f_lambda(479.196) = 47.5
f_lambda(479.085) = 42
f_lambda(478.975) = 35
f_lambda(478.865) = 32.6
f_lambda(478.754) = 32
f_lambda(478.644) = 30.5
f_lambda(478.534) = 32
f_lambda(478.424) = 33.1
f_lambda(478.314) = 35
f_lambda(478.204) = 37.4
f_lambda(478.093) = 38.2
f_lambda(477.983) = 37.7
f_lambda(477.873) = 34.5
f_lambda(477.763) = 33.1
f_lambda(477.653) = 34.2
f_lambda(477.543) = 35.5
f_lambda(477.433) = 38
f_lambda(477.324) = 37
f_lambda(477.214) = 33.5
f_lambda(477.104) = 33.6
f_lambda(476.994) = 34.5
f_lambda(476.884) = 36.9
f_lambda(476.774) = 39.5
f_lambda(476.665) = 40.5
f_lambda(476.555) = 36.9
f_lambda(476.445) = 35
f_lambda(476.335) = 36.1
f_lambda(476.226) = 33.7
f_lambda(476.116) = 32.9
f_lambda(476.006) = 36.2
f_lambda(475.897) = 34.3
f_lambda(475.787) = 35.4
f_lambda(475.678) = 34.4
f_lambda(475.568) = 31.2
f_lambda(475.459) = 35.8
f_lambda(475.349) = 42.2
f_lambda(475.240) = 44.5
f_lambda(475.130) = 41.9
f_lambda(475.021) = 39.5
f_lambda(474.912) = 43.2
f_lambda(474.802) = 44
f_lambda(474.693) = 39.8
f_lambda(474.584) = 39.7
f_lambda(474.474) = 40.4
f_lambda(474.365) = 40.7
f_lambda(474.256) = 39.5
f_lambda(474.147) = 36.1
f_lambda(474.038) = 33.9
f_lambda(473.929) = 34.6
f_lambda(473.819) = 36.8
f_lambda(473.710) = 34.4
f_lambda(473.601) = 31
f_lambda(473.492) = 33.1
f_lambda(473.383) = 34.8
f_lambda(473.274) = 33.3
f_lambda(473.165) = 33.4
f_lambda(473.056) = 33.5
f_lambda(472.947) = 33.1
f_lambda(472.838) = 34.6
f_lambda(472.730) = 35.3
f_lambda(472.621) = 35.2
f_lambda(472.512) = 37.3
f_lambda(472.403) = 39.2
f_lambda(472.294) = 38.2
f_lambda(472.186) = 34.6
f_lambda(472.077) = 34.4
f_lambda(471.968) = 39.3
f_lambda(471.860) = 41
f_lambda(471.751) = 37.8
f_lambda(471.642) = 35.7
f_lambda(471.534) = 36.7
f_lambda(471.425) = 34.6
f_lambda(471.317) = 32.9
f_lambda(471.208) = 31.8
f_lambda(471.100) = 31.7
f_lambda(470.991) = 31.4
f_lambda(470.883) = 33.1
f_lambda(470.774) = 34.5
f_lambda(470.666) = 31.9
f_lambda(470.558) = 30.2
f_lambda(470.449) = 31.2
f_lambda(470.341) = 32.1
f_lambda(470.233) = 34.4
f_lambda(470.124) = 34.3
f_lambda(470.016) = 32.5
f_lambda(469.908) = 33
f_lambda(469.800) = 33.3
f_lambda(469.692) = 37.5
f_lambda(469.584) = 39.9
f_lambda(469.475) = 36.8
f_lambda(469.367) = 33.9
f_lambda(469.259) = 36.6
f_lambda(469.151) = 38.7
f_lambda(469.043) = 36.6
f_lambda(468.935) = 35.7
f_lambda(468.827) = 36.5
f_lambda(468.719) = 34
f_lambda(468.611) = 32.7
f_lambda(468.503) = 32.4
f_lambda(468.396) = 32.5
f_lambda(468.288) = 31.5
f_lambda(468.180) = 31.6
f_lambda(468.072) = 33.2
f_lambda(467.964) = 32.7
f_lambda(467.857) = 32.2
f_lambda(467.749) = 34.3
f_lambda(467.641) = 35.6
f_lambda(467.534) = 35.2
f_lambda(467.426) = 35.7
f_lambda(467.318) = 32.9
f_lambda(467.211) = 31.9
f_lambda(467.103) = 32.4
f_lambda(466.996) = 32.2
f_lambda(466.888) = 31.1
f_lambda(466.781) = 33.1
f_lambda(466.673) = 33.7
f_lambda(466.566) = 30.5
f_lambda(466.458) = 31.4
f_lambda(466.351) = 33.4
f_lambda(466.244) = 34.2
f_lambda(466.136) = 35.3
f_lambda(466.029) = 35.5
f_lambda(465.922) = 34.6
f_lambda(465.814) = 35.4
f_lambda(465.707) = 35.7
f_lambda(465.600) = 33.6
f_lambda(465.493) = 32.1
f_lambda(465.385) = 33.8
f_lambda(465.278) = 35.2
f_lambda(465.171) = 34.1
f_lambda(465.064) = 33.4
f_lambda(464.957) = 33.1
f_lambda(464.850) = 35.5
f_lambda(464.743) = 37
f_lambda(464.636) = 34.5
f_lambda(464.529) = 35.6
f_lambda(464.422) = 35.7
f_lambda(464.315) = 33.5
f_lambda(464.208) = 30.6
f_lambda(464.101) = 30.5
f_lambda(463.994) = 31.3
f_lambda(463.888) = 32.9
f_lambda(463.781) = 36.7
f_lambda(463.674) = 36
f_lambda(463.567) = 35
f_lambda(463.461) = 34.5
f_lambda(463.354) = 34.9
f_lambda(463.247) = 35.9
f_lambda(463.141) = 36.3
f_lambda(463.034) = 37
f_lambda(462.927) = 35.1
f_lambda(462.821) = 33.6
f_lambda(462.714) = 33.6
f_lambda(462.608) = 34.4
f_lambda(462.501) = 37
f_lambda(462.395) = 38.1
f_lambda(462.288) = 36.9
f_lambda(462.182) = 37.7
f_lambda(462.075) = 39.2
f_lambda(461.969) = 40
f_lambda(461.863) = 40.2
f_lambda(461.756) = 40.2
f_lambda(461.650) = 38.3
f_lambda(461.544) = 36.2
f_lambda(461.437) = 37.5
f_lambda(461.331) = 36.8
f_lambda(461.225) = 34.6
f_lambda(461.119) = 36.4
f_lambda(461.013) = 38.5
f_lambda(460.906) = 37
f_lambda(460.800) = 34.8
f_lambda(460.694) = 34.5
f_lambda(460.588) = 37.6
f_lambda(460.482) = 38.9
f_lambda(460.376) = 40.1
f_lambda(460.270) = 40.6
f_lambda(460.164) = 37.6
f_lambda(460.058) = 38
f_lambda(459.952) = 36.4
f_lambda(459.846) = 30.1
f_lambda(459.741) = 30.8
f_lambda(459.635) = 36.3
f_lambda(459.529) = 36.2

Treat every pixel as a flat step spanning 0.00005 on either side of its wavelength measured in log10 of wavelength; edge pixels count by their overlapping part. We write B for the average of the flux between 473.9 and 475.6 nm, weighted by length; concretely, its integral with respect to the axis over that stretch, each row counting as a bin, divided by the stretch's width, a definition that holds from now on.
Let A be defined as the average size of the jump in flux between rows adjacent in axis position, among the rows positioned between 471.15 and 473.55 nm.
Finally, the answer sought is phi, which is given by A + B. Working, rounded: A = 1.6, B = 39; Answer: 40.9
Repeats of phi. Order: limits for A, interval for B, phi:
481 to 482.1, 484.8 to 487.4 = 34.9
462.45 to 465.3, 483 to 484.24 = 35.6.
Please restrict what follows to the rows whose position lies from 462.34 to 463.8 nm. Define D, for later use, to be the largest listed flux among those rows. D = 38.1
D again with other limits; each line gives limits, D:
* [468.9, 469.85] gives 39.9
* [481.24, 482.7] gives 49.7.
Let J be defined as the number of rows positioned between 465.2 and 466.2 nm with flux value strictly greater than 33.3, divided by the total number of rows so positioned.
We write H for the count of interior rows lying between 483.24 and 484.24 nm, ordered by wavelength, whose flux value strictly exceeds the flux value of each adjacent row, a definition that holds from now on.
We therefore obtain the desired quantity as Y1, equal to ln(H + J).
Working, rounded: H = 1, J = 0.89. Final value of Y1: 0.64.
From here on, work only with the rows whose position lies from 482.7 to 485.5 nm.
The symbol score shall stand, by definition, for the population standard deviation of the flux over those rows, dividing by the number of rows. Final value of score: 2.7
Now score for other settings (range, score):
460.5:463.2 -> 1.9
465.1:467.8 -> 1.5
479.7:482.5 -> 4.0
